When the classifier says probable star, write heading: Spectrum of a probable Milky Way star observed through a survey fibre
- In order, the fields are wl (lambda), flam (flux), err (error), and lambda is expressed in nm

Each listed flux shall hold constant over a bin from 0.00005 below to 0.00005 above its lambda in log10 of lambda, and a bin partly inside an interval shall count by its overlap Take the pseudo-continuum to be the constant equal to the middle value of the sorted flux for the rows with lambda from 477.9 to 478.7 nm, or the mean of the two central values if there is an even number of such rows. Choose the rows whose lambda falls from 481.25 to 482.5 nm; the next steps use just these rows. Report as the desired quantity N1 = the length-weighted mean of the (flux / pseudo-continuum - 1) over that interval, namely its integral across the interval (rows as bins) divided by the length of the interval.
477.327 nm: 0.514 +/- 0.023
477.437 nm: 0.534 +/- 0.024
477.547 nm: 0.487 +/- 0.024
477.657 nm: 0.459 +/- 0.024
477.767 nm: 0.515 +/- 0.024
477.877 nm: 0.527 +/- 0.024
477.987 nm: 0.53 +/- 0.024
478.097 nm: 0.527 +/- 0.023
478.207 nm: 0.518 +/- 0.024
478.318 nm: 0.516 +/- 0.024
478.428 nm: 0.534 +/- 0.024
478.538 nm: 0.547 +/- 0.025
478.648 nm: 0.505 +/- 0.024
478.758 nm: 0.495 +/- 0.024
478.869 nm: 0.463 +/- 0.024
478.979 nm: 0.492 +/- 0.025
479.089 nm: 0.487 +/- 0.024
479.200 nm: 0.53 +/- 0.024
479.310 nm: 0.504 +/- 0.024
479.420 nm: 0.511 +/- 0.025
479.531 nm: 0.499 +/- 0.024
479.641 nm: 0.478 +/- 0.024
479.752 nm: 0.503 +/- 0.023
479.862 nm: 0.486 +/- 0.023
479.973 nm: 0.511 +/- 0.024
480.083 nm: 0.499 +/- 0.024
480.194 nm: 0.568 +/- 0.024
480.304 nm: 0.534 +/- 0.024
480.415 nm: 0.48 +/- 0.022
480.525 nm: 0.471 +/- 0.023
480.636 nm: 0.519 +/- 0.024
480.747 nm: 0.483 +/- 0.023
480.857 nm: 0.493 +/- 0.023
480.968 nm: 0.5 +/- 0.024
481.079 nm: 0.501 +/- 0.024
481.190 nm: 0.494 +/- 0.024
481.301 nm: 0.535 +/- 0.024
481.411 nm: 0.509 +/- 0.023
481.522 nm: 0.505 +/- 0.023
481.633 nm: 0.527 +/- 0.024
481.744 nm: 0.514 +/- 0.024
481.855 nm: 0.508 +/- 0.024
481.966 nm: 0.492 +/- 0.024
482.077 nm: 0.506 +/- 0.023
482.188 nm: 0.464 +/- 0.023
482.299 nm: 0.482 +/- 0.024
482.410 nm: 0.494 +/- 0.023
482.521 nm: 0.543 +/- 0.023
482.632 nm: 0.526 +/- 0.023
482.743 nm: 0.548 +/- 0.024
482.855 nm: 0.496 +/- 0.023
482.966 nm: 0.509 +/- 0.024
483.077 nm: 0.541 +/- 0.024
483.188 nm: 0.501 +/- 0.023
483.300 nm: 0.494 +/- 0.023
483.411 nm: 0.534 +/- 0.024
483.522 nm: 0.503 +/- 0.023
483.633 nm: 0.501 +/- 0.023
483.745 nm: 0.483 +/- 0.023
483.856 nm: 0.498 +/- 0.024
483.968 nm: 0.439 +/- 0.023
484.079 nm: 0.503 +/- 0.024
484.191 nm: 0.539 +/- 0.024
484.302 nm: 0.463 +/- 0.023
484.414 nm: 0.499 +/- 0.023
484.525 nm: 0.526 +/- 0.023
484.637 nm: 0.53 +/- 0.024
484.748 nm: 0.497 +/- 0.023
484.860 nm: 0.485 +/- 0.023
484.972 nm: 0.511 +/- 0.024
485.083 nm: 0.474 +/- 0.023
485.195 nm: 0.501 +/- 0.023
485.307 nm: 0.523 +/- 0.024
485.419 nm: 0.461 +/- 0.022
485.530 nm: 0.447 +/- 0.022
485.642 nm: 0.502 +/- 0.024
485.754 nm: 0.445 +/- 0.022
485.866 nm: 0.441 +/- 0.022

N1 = -0.043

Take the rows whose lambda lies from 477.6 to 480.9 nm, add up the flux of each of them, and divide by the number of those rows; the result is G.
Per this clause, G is 0.506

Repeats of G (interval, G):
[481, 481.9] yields 0.512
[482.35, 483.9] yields 0.512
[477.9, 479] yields 0.513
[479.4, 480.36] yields 0.510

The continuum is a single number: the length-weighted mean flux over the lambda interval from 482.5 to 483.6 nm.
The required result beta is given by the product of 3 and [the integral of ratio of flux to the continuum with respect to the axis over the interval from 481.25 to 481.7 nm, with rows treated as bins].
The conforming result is 1.35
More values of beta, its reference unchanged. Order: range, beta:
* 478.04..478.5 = 1.40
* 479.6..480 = 1.14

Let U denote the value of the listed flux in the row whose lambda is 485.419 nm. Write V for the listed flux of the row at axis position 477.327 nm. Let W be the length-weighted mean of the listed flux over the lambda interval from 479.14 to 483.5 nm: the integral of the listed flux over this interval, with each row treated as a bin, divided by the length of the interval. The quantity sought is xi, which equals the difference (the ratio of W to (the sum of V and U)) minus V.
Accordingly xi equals 0.006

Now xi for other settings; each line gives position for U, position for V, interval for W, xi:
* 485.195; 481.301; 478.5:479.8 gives -0.052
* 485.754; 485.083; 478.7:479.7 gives 0.065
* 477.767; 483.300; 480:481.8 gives 0.010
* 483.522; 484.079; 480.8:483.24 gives 0.003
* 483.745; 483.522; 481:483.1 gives 0.014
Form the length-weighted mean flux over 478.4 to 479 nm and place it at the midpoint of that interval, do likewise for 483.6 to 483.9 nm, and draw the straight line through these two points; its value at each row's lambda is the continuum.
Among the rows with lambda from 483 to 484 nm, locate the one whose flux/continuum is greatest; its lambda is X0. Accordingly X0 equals 483.077 nm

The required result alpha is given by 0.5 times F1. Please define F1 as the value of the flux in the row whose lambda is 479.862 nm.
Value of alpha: 0.243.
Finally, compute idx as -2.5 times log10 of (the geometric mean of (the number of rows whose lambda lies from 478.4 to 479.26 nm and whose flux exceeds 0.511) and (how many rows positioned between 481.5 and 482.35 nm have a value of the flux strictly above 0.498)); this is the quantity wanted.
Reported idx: -1.47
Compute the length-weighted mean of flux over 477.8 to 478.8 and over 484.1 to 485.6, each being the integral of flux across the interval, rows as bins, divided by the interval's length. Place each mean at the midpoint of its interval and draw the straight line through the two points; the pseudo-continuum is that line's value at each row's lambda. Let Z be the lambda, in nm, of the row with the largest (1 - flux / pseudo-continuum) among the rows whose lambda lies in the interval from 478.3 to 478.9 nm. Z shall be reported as 478.869 nm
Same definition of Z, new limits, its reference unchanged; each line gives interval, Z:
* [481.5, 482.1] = 481.966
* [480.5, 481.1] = 480.525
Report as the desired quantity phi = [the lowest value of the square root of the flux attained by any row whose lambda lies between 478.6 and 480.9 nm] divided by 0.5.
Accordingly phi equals 1.361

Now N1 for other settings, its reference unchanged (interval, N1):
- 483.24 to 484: -0.061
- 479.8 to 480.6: -0.037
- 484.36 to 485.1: -0.042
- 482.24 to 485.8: -0.051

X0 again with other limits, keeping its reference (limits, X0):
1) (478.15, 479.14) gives 478.538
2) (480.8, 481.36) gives 481.301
